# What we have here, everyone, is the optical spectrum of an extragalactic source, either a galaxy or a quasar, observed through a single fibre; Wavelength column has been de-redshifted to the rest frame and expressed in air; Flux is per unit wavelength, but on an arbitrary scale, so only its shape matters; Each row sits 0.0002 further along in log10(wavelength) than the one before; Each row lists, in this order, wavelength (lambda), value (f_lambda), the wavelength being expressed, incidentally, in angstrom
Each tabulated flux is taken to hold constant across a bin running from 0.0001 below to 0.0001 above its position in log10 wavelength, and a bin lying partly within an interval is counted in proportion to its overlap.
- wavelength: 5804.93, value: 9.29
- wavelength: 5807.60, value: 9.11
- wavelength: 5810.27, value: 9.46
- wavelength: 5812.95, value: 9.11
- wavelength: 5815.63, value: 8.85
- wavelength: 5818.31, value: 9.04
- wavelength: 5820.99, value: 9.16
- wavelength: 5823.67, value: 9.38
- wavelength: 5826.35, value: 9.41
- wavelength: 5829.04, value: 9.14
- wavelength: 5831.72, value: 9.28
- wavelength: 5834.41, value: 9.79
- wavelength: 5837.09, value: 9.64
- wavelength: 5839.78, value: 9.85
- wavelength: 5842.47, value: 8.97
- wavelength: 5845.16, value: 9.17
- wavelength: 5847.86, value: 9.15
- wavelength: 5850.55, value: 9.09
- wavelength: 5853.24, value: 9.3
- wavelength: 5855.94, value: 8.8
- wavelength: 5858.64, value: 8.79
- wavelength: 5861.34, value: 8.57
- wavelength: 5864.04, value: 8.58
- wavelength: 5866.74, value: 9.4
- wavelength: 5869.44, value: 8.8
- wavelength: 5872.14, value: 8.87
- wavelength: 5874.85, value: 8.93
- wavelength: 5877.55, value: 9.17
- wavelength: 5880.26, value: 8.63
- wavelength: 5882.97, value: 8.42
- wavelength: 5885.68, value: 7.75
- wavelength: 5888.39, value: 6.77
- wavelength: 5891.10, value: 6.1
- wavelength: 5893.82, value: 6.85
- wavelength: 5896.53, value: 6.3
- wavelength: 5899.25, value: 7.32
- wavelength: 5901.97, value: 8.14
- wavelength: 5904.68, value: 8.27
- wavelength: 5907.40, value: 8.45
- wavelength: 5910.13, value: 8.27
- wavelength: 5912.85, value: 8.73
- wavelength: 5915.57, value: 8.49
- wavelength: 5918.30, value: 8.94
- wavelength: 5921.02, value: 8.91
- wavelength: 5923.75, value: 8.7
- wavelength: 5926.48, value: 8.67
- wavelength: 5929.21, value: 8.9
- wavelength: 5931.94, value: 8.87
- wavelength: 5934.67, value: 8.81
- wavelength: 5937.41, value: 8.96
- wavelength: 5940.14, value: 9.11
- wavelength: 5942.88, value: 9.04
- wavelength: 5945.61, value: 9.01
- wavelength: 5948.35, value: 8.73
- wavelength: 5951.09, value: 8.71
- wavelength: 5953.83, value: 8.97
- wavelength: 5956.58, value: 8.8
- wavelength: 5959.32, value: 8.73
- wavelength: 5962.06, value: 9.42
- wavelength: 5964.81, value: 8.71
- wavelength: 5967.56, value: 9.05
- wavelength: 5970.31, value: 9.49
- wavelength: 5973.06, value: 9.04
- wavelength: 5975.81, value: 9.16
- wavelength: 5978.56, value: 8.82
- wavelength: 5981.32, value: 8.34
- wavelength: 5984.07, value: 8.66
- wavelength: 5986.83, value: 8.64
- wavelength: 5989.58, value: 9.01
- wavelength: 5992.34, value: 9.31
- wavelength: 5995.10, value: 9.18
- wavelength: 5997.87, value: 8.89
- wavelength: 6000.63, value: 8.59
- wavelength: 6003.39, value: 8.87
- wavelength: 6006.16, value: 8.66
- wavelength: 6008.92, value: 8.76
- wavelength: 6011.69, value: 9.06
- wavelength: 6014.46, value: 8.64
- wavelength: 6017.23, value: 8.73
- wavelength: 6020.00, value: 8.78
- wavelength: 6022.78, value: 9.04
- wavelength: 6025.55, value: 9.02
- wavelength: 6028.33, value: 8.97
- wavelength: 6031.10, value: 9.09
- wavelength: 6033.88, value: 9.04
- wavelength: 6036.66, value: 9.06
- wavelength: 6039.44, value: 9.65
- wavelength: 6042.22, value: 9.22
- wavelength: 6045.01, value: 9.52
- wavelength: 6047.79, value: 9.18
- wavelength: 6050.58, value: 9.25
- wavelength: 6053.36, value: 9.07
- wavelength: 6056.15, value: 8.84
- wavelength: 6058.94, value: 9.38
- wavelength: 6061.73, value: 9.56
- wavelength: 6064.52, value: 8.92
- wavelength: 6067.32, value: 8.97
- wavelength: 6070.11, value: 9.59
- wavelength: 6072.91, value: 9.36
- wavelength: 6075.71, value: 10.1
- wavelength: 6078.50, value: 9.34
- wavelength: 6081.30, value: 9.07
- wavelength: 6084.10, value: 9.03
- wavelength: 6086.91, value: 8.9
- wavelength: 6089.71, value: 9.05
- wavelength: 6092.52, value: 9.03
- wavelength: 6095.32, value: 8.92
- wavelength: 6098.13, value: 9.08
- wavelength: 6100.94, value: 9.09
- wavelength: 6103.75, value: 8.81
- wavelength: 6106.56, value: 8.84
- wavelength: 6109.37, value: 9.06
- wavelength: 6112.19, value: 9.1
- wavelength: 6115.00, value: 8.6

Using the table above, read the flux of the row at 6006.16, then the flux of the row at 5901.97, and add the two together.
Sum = 16.8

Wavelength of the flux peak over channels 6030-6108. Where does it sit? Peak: 6075.71 angstrom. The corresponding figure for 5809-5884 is 5839.78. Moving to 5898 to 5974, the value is 5970.31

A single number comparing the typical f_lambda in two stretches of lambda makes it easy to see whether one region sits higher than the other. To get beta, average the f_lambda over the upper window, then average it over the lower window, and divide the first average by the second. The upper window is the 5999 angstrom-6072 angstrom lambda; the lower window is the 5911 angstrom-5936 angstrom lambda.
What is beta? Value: 1.03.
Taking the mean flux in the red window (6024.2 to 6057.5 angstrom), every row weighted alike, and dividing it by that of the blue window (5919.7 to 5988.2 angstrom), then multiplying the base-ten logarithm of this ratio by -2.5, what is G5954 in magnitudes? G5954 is -0.03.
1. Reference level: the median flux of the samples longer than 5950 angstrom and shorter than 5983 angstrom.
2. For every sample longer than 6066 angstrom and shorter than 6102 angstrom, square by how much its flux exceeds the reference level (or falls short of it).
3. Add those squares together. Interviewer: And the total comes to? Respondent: 2.5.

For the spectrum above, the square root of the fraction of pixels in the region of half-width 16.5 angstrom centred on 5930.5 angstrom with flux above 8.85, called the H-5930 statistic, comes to 0.82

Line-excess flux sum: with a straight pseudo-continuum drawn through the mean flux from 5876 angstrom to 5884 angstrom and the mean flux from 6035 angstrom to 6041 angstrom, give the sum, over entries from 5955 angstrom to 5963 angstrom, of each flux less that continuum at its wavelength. -0.2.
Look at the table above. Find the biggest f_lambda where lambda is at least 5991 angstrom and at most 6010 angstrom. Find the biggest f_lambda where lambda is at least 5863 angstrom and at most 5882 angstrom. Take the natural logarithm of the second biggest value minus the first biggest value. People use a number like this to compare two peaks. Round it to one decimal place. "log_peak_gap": -2.4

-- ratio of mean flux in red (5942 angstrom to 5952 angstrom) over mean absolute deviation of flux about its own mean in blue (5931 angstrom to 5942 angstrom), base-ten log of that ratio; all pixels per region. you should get 2.0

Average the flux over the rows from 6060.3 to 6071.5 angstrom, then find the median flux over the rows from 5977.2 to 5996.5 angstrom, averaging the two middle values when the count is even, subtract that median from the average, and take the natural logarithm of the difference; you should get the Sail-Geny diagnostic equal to -0.82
